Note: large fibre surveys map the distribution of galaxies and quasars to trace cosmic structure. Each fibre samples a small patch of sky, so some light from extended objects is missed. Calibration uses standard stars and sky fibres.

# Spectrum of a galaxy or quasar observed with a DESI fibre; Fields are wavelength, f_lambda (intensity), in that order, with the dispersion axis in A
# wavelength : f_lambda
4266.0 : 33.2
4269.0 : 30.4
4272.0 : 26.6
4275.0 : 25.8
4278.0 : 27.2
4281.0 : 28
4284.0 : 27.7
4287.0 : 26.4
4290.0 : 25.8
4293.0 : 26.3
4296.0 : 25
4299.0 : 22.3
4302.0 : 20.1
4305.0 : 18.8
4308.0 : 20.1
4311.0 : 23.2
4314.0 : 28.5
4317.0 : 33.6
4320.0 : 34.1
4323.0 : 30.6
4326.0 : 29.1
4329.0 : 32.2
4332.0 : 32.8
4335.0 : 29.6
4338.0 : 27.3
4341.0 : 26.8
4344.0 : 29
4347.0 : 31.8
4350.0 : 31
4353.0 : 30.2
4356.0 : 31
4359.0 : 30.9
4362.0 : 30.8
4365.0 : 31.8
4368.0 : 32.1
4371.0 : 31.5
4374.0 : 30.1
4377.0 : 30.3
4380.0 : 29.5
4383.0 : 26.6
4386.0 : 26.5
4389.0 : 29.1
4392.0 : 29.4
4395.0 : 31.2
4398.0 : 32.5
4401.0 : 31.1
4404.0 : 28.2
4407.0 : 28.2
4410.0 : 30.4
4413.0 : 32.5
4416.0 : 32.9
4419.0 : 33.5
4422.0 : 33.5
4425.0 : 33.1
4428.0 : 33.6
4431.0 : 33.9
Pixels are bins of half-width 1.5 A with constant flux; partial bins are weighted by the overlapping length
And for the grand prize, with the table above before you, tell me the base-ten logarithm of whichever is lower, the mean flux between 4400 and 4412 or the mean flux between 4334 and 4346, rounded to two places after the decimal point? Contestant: 1.45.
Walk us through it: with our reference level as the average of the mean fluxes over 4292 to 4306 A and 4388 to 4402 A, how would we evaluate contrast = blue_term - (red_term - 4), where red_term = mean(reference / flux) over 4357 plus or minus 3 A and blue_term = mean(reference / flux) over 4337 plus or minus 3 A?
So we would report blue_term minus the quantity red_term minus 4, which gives 4.08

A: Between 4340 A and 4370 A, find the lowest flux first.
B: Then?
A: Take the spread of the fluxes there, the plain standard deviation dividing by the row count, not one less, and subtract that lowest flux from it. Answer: -25.3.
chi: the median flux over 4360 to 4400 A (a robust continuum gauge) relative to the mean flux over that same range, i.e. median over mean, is 1.01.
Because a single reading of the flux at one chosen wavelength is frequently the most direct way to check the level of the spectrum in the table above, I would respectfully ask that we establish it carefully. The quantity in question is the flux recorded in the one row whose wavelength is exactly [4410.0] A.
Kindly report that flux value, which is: 30.4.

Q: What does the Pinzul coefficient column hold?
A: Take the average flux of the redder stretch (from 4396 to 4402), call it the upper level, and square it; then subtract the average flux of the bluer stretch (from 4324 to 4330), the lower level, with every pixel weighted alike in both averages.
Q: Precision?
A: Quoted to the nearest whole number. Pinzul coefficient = 981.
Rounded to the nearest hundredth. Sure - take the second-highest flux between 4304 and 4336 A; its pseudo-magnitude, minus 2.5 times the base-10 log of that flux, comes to -3.82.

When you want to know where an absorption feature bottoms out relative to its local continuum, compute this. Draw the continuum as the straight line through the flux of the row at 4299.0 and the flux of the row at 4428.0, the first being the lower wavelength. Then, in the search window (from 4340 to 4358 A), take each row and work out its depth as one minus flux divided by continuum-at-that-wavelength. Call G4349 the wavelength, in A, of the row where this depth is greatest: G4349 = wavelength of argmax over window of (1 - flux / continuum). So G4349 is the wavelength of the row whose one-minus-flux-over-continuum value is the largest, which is 4341.0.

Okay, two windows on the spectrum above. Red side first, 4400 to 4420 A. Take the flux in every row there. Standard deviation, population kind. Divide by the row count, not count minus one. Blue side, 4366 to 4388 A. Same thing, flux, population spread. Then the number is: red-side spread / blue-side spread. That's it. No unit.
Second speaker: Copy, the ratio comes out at 1.0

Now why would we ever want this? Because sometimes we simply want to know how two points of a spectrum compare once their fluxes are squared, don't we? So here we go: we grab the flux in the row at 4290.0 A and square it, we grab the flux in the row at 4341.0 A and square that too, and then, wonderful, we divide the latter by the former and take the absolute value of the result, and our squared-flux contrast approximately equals 1.08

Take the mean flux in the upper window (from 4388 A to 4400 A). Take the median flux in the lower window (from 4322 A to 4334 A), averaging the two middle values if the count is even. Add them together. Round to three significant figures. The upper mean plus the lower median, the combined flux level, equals 62.0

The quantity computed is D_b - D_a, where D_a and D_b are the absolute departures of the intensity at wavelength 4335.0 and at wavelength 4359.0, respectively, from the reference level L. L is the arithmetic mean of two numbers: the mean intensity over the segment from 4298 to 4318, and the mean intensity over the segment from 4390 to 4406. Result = 1.3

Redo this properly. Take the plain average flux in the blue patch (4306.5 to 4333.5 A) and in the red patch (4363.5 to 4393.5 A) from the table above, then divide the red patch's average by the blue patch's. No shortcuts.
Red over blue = 1.01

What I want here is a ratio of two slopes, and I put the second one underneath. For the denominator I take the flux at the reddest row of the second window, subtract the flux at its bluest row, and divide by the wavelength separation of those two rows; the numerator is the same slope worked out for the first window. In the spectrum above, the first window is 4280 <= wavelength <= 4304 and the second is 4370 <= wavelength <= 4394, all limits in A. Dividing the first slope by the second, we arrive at 3.8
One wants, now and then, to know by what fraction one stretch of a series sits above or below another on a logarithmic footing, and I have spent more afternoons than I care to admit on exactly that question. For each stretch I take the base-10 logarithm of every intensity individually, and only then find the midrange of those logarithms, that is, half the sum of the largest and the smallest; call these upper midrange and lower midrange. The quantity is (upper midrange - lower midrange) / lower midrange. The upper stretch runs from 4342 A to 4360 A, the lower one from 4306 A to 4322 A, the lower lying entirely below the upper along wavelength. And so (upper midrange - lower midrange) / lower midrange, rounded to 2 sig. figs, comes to 0.045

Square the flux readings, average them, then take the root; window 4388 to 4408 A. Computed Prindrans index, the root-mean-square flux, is 30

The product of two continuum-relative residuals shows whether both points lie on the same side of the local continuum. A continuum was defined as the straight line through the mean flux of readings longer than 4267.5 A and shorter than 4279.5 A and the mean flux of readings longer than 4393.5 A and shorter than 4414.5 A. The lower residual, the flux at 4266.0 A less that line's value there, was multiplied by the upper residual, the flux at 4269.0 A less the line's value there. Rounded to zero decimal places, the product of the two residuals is 18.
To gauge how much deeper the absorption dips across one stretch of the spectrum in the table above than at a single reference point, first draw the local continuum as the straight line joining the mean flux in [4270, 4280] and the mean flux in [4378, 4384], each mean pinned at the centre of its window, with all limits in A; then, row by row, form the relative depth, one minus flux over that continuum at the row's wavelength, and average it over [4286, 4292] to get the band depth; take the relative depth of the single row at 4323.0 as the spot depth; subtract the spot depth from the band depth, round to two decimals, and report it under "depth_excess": 0.15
